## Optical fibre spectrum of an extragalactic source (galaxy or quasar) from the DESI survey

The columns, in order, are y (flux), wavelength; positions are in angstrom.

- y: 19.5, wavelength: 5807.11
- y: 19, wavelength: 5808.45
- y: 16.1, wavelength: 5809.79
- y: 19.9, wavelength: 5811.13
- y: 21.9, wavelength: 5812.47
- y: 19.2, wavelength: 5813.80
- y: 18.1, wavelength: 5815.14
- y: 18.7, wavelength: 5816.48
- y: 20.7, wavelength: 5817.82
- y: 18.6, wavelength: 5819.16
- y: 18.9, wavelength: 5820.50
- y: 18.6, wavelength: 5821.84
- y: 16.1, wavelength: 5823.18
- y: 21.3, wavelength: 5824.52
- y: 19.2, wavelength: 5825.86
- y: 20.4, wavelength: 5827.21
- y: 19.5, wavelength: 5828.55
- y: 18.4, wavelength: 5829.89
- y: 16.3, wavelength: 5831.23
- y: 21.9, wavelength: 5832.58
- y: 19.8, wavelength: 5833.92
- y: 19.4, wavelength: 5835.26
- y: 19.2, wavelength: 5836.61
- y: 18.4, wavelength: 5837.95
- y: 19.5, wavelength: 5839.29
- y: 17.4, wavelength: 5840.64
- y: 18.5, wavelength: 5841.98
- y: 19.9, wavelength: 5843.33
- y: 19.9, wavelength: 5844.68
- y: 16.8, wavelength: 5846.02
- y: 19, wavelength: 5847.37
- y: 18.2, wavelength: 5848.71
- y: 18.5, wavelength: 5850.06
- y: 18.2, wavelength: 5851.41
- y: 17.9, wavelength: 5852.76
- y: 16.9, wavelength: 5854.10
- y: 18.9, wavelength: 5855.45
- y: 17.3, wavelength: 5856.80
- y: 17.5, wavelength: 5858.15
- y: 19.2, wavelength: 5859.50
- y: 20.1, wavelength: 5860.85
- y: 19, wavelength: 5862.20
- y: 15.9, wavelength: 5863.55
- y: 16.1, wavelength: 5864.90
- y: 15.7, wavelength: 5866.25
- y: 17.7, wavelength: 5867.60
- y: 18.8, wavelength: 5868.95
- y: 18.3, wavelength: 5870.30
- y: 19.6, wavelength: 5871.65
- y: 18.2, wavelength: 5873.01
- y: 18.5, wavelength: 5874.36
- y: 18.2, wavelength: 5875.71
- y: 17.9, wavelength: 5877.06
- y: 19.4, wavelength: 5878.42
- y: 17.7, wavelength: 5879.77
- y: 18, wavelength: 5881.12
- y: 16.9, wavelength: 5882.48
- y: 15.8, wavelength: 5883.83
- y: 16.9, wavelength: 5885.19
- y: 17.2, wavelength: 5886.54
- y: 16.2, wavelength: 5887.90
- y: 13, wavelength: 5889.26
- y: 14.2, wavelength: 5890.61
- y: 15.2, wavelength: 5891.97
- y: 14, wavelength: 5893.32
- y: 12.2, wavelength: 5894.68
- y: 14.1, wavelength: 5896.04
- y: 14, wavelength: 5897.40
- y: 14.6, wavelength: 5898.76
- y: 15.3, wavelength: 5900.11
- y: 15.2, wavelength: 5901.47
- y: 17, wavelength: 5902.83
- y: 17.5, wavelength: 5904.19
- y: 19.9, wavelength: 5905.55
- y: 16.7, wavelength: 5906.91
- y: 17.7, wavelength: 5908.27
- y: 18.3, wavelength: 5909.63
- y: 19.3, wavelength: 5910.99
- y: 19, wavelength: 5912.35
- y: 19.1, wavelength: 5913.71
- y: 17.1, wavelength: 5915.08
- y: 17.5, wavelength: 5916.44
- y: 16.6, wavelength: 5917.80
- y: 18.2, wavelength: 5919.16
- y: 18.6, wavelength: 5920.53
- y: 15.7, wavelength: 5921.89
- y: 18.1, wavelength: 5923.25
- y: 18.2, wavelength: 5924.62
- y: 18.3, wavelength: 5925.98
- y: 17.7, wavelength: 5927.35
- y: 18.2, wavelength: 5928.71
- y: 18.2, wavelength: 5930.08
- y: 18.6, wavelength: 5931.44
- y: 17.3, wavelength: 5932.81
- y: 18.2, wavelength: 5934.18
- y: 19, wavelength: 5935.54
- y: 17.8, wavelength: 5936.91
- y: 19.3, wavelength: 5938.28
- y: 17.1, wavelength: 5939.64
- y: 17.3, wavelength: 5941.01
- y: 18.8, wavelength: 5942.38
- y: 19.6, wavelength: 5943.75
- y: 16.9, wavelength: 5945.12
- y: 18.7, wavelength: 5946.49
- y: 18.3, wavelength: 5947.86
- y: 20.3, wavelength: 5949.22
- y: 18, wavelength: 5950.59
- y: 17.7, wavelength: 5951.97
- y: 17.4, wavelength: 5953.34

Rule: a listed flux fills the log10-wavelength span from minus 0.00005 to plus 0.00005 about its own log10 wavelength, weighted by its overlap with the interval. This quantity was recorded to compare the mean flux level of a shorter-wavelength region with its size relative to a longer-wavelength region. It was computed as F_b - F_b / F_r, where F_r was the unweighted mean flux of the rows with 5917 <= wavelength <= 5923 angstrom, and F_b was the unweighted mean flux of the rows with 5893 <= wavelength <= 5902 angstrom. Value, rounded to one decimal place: 13.4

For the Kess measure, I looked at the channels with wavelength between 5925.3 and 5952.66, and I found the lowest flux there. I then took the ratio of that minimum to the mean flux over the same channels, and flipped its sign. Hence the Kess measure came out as -0.93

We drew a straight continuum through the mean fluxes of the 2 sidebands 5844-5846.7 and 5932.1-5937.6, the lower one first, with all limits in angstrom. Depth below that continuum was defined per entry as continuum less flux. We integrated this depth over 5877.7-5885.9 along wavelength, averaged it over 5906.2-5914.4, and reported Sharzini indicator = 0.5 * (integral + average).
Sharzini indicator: 3.1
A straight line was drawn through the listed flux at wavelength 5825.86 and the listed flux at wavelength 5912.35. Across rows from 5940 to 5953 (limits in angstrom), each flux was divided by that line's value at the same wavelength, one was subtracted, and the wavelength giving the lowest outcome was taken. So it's 5945.12 angstrom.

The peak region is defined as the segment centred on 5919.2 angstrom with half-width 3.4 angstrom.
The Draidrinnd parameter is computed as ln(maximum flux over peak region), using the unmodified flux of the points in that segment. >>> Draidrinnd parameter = 2.92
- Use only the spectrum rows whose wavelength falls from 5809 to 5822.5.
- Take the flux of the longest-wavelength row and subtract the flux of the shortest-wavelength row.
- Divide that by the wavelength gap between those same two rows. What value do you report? 0.21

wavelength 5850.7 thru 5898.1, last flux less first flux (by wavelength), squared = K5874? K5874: 18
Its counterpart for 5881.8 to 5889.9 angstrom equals 15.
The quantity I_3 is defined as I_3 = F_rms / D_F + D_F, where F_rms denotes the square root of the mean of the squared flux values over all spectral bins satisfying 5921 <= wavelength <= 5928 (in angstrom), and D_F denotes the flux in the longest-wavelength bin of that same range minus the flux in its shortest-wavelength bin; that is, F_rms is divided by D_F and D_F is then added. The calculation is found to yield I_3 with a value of 11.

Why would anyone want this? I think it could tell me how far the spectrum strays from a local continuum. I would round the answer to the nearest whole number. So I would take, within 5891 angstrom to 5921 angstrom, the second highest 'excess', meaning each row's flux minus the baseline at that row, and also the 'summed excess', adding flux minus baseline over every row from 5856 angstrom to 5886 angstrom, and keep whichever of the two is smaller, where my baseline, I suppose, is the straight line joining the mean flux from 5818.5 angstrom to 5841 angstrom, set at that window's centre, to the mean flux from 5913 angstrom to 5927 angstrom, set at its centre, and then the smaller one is -13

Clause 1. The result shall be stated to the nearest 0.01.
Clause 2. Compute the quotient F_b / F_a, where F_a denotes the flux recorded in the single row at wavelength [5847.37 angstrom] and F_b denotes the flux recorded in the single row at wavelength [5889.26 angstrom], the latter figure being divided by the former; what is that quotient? 0.68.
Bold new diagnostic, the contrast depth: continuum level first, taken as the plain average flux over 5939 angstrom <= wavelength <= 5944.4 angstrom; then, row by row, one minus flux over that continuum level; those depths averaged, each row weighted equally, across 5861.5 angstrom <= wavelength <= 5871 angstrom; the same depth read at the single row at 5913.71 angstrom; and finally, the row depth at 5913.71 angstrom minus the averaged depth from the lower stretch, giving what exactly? -0.10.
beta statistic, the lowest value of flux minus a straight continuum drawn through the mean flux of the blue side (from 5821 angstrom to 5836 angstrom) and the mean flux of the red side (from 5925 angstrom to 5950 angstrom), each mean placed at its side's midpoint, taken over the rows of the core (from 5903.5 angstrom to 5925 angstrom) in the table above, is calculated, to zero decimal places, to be -3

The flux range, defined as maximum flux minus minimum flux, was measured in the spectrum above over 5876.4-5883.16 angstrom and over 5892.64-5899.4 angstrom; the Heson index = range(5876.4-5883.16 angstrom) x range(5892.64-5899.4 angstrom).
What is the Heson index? 6.0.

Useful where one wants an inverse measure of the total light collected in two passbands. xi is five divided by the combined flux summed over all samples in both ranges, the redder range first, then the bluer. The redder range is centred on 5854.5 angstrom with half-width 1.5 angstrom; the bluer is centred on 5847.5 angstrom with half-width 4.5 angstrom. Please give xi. 0.030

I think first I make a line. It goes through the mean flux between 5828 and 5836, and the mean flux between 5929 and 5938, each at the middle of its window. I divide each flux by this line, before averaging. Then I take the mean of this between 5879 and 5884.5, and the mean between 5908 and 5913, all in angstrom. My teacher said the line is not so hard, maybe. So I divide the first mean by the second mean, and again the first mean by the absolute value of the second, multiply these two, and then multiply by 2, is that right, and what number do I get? 1.64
